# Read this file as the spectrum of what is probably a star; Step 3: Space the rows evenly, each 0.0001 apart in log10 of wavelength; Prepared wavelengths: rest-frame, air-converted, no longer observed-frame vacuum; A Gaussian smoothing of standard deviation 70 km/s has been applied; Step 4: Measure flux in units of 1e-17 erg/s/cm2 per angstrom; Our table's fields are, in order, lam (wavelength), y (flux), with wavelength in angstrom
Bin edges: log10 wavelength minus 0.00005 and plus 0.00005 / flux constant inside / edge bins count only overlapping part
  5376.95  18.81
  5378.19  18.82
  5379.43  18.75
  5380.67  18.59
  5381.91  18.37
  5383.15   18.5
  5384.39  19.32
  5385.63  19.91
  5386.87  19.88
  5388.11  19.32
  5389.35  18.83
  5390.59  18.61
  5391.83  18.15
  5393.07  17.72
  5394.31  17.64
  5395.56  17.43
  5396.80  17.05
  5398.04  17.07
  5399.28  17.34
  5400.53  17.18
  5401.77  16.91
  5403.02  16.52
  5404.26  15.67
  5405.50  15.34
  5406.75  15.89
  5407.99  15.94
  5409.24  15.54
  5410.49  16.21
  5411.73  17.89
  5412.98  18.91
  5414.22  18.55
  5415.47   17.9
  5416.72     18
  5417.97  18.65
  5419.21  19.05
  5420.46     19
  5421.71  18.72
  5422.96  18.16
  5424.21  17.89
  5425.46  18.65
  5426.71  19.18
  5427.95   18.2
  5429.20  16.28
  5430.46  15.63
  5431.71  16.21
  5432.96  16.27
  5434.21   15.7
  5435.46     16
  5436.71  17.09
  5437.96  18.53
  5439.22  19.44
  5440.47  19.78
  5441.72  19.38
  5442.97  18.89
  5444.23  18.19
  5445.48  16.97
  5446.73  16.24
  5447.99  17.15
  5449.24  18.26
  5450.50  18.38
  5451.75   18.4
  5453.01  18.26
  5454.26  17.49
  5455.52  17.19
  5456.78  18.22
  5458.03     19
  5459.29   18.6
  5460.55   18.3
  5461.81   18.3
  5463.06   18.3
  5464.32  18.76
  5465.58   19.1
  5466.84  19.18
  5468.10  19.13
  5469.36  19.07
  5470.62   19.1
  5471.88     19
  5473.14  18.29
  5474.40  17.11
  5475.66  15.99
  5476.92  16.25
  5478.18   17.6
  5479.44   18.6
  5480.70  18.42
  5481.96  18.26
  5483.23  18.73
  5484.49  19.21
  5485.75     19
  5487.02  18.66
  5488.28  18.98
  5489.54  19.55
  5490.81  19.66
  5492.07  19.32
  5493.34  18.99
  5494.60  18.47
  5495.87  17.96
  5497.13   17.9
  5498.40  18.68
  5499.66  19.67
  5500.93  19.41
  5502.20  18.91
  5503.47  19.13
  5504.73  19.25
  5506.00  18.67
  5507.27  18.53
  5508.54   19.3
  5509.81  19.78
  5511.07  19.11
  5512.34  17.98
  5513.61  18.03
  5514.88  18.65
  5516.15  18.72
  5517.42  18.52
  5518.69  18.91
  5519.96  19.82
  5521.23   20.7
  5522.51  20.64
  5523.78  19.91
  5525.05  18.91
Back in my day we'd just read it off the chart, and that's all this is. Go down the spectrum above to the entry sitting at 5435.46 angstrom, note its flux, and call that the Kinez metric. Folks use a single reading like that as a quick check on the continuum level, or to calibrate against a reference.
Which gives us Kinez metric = 16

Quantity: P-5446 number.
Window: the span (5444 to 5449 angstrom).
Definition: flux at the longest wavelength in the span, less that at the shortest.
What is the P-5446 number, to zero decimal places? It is -1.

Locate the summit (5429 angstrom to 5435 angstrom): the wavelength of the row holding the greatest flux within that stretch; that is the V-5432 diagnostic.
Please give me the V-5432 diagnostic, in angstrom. 5429.20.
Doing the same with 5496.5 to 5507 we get 5499.66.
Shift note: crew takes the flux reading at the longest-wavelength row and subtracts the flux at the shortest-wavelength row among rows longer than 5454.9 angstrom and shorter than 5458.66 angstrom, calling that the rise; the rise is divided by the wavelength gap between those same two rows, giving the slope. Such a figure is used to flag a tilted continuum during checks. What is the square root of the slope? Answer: 0.8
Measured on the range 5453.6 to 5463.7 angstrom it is 0.3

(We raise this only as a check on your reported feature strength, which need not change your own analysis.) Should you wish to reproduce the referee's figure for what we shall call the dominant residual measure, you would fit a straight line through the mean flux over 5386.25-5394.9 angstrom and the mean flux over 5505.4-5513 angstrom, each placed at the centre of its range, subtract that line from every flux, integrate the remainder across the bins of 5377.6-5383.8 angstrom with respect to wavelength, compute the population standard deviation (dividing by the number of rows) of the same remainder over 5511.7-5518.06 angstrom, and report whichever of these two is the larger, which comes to 0.31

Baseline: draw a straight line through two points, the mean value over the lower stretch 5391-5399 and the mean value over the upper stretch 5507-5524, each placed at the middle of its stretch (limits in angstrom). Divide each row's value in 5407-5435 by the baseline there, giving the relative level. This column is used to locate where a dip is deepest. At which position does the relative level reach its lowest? 5430.46 angstrom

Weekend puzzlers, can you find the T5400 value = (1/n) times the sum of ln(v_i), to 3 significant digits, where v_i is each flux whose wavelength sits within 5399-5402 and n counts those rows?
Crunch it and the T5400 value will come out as 2.84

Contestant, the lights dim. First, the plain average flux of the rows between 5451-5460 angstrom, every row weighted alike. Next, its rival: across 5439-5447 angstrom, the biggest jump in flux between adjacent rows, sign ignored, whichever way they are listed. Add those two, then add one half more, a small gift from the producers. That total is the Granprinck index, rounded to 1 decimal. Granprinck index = 19.9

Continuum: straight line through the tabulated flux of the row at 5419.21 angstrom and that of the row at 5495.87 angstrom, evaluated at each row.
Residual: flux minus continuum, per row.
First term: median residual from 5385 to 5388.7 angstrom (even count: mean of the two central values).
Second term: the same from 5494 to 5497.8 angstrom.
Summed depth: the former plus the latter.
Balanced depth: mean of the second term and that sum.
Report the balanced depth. 0.19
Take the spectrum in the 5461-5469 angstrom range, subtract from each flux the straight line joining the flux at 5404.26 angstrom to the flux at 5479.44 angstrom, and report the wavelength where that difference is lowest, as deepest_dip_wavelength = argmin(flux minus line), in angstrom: 5463.06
